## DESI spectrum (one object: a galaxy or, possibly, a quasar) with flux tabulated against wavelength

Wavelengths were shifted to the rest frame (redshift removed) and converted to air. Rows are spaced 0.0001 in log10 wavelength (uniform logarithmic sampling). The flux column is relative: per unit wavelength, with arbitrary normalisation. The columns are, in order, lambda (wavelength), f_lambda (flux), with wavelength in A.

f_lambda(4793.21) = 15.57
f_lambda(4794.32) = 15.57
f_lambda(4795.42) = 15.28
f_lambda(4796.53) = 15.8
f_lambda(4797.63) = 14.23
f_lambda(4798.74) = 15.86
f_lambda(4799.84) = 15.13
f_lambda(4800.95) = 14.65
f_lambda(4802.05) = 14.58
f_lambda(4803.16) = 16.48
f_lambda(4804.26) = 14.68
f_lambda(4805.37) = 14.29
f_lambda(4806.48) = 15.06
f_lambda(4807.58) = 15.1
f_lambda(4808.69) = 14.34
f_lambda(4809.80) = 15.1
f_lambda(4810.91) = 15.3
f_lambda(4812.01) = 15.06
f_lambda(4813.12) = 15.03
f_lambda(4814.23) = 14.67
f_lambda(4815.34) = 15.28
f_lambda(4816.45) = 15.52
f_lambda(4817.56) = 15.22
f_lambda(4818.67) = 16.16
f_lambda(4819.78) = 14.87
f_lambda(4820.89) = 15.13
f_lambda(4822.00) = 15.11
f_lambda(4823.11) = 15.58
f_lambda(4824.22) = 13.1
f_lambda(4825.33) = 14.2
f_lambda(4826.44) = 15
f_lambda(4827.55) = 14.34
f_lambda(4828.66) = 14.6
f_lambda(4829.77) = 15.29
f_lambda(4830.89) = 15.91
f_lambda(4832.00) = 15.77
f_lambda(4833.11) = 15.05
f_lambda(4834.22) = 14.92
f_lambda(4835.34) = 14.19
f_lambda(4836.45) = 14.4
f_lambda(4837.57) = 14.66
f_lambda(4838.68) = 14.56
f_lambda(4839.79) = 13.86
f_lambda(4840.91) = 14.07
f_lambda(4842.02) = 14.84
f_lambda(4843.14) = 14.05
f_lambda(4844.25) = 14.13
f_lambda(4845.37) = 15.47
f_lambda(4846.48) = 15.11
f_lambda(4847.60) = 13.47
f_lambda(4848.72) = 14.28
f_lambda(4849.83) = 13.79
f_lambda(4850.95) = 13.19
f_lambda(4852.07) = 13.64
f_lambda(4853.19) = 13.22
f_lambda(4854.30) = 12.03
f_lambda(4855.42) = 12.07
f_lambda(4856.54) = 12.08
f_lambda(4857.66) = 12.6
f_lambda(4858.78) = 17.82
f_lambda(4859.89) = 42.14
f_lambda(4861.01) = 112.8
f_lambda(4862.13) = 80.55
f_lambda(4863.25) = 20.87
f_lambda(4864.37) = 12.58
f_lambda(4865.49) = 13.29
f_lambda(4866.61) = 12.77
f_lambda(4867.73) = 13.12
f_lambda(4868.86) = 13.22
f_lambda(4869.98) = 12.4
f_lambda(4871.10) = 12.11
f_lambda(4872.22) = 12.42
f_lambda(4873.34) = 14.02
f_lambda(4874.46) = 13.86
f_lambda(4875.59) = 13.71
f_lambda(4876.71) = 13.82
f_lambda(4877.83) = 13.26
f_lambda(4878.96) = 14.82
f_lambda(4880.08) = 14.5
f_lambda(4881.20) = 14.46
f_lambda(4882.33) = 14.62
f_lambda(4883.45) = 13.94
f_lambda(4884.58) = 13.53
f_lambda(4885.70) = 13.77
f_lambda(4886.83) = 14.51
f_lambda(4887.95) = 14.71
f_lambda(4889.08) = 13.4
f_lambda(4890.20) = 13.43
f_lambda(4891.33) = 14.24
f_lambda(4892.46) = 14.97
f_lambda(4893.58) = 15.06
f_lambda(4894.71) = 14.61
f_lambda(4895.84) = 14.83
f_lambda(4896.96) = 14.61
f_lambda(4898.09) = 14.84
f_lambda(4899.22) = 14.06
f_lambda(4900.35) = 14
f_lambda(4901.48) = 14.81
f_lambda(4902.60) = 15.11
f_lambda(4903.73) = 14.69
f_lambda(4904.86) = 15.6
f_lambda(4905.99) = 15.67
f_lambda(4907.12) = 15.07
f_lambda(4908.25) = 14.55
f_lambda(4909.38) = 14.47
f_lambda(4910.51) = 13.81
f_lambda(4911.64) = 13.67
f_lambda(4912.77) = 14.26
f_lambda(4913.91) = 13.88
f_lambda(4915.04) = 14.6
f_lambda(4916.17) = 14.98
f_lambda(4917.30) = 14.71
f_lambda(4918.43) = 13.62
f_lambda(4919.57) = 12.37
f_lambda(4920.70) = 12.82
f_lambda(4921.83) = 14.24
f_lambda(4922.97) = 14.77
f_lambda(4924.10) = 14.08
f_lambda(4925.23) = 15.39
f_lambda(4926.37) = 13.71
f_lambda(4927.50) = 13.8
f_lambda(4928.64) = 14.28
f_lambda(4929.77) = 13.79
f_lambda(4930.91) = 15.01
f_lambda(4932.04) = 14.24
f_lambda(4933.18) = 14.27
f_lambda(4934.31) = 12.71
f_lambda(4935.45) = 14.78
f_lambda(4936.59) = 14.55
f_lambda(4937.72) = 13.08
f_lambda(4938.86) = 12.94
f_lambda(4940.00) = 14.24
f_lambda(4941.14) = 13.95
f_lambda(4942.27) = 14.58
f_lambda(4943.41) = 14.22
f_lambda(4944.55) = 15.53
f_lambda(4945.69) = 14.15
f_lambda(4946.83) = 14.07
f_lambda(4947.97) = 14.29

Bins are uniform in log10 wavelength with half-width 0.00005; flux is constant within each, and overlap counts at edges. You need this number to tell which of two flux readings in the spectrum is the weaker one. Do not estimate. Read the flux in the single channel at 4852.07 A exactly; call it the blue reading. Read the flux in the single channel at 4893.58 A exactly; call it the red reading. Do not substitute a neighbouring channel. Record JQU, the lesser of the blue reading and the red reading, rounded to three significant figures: 13.6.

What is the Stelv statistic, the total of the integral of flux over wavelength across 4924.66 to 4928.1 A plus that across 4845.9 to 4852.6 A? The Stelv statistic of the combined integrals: 142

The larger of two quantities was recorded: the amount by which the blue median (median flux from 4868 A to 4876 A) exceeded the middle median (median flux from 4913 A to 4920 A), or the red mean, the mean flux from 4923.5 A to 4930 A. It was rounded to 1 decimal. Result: 14.2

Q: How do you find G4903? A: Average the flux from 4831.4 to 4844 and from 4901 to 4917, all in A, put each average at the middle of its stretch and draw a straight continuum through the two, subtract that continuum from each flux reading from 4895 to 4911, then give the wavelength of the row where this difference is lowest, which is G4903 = 4910.51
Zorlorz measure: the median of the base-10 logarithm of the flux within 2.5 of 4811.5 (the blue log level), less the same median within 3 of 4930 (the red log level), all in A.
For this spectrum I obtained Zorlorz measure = 0.025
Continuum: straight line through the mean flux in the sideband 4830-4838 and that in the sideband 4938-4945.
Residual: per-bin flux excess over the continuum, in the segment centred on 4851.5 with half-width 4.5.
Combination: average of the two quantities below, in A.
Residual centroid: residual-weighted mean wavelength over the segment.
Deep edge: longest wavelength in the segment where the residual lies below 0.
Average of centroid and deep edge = 4853.9 A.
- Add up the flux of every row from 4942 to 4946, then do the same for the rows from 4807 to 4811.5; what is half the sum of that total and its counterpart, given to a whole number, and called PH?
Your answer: 59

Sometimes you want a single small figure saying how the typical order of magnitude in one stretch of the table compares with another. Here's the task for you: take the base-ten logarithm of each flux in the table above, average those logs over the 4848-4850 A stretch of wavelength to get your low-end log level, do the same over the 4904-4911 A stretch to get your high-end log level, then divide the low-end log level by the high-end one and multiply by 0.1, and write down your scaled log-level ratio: 0.098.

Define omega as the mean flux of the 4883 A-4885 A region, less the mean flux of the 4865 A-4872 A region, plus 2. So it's 2.9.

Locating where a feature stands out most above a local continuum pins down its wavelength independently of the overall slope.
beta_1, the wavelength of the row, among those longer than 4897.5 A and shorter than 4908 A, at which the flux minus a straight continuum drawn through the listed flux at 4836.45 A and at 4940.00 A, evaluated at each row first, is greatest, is 4905.99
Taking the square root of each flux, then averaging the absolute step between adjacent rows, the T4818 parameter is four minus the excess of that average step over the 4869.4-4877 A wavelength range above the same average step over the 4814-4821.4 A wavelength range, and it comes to 4.02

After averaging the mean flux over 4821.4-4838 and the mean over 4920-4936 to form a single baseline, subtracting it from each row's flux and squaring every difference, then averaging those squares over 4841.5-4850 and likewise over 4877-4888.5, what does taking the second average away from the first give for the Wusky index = 0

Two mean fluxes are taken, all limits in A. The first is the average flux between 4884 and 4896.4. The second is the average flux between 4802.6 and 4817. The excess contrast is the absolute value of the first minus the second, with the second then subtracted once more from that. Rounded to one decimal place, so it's -14.3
